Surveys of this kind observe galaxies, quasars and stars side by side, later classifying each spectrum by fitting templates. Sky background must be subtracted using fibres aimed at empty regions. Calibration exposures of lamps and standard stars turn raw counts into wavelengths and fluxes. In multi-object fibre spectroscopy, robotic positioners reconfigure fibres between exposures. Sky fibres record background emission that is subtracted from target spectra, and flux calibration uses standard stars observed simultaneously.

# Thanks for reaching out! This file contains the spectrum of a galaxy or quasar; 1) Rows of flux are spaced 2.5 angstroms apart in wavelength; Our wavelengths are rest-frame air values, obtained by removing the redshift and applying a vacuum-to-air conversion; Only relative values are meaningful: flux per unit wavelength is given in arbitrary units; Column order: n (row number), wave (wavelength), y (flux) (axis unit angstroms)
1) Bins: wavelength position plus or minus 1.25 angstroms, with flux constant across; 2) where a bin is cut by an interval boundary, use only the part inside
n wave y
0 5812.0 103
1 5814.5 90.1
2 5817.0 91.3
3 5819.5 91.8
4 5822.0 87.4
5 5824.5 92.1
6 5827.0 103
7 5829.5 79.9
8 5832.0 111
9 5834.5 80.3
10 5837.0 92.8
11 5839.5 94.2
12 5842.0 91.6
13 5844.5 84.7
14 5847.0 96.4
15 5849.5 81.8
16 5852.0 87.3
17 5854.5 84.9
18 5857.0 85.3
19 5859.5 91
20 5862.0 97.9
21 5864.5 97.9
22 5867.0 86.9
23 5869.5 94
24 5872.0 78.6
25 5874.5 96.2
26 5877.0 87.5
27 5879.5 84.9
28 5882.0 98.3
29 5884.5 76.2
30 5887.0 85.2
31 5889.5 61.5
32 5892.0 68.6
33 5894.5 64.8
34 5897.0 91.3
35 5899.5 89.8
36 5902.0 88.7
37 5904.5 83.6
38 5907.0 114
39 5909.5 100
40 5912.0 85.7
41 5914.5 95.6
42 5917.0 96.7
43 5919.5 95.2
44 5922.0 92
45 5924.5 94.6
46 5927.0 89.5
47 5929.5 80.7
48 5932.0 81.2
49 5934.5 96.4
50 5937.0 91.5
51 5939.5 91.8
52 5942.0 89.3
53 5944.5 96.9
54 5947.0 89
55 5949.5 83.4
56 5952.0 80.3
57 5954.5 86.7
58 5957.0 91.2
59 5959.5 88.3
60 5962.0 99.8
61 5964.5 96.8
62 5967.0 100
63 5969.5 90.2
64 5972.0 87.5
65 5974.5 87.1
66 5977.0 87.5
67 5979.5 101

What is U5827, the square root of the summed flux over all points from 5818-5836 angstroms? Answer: 25.4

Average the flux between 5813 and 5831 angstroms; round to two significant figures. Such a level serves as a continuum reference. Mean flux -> 91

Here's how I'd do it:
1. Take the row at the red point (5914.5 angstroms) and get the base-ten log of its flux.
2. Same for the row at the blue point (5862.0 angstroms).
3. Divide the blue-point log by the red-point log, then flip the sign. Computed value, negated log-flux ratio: -1.01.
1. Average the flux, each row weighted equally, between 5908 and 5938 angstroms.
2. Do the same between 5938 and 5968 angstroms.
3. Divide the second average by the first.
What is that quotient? 0.99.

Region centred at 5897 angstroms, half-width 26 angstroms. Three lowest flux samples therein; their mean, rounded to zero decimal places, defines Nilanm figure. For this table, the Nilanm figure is 65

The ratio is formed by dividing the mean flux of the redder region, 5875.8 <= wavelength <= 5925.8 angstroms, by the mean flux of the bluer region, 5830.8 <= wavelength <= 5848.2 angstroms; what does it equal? 0.94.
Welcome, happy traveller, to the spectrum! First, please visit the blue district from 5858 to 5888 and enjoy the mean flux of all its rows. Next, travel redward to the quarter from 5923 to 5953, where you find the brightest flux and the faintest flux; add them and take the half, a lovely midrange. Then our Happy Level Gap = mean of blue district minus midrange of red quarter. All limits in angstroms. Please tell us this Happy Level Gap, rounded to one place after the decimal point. 1.0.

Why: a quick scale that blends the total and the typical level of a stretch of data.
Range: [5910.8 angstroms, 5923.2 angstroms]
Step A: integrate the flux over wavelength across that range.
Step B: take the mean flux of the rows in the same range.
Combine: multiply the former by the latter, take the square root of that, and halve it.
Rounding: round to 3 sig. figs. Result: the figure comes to 164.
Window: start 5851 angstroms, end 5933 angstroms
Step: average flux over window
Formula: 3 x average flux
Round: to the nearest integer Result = 264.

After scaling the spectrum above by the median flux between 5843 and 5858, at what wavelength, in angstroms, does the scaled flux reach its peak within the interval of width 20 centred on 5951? 5944.5 angstroms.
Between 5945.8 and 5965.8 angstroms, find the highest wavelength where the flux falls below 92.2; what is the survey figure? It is 5959.5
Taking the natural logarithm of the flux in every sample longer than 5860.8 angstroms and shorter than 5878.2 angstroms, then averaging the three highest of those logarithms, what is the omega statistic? 4.58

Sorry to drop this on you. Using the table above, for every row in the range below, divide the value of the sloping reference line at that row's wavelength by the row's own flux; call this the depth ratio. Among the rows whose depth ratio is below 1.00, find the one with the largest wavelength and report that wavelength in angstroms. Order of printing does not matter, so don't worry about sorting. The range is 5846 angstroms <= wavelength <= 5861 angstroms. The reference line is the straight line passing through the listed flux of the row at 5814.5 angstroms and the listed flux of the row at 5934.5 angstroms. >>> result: 5847.0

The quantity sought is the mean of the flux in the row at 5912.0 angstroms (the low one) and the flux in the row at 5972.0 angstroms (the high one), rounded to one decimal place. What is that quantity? 86.6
